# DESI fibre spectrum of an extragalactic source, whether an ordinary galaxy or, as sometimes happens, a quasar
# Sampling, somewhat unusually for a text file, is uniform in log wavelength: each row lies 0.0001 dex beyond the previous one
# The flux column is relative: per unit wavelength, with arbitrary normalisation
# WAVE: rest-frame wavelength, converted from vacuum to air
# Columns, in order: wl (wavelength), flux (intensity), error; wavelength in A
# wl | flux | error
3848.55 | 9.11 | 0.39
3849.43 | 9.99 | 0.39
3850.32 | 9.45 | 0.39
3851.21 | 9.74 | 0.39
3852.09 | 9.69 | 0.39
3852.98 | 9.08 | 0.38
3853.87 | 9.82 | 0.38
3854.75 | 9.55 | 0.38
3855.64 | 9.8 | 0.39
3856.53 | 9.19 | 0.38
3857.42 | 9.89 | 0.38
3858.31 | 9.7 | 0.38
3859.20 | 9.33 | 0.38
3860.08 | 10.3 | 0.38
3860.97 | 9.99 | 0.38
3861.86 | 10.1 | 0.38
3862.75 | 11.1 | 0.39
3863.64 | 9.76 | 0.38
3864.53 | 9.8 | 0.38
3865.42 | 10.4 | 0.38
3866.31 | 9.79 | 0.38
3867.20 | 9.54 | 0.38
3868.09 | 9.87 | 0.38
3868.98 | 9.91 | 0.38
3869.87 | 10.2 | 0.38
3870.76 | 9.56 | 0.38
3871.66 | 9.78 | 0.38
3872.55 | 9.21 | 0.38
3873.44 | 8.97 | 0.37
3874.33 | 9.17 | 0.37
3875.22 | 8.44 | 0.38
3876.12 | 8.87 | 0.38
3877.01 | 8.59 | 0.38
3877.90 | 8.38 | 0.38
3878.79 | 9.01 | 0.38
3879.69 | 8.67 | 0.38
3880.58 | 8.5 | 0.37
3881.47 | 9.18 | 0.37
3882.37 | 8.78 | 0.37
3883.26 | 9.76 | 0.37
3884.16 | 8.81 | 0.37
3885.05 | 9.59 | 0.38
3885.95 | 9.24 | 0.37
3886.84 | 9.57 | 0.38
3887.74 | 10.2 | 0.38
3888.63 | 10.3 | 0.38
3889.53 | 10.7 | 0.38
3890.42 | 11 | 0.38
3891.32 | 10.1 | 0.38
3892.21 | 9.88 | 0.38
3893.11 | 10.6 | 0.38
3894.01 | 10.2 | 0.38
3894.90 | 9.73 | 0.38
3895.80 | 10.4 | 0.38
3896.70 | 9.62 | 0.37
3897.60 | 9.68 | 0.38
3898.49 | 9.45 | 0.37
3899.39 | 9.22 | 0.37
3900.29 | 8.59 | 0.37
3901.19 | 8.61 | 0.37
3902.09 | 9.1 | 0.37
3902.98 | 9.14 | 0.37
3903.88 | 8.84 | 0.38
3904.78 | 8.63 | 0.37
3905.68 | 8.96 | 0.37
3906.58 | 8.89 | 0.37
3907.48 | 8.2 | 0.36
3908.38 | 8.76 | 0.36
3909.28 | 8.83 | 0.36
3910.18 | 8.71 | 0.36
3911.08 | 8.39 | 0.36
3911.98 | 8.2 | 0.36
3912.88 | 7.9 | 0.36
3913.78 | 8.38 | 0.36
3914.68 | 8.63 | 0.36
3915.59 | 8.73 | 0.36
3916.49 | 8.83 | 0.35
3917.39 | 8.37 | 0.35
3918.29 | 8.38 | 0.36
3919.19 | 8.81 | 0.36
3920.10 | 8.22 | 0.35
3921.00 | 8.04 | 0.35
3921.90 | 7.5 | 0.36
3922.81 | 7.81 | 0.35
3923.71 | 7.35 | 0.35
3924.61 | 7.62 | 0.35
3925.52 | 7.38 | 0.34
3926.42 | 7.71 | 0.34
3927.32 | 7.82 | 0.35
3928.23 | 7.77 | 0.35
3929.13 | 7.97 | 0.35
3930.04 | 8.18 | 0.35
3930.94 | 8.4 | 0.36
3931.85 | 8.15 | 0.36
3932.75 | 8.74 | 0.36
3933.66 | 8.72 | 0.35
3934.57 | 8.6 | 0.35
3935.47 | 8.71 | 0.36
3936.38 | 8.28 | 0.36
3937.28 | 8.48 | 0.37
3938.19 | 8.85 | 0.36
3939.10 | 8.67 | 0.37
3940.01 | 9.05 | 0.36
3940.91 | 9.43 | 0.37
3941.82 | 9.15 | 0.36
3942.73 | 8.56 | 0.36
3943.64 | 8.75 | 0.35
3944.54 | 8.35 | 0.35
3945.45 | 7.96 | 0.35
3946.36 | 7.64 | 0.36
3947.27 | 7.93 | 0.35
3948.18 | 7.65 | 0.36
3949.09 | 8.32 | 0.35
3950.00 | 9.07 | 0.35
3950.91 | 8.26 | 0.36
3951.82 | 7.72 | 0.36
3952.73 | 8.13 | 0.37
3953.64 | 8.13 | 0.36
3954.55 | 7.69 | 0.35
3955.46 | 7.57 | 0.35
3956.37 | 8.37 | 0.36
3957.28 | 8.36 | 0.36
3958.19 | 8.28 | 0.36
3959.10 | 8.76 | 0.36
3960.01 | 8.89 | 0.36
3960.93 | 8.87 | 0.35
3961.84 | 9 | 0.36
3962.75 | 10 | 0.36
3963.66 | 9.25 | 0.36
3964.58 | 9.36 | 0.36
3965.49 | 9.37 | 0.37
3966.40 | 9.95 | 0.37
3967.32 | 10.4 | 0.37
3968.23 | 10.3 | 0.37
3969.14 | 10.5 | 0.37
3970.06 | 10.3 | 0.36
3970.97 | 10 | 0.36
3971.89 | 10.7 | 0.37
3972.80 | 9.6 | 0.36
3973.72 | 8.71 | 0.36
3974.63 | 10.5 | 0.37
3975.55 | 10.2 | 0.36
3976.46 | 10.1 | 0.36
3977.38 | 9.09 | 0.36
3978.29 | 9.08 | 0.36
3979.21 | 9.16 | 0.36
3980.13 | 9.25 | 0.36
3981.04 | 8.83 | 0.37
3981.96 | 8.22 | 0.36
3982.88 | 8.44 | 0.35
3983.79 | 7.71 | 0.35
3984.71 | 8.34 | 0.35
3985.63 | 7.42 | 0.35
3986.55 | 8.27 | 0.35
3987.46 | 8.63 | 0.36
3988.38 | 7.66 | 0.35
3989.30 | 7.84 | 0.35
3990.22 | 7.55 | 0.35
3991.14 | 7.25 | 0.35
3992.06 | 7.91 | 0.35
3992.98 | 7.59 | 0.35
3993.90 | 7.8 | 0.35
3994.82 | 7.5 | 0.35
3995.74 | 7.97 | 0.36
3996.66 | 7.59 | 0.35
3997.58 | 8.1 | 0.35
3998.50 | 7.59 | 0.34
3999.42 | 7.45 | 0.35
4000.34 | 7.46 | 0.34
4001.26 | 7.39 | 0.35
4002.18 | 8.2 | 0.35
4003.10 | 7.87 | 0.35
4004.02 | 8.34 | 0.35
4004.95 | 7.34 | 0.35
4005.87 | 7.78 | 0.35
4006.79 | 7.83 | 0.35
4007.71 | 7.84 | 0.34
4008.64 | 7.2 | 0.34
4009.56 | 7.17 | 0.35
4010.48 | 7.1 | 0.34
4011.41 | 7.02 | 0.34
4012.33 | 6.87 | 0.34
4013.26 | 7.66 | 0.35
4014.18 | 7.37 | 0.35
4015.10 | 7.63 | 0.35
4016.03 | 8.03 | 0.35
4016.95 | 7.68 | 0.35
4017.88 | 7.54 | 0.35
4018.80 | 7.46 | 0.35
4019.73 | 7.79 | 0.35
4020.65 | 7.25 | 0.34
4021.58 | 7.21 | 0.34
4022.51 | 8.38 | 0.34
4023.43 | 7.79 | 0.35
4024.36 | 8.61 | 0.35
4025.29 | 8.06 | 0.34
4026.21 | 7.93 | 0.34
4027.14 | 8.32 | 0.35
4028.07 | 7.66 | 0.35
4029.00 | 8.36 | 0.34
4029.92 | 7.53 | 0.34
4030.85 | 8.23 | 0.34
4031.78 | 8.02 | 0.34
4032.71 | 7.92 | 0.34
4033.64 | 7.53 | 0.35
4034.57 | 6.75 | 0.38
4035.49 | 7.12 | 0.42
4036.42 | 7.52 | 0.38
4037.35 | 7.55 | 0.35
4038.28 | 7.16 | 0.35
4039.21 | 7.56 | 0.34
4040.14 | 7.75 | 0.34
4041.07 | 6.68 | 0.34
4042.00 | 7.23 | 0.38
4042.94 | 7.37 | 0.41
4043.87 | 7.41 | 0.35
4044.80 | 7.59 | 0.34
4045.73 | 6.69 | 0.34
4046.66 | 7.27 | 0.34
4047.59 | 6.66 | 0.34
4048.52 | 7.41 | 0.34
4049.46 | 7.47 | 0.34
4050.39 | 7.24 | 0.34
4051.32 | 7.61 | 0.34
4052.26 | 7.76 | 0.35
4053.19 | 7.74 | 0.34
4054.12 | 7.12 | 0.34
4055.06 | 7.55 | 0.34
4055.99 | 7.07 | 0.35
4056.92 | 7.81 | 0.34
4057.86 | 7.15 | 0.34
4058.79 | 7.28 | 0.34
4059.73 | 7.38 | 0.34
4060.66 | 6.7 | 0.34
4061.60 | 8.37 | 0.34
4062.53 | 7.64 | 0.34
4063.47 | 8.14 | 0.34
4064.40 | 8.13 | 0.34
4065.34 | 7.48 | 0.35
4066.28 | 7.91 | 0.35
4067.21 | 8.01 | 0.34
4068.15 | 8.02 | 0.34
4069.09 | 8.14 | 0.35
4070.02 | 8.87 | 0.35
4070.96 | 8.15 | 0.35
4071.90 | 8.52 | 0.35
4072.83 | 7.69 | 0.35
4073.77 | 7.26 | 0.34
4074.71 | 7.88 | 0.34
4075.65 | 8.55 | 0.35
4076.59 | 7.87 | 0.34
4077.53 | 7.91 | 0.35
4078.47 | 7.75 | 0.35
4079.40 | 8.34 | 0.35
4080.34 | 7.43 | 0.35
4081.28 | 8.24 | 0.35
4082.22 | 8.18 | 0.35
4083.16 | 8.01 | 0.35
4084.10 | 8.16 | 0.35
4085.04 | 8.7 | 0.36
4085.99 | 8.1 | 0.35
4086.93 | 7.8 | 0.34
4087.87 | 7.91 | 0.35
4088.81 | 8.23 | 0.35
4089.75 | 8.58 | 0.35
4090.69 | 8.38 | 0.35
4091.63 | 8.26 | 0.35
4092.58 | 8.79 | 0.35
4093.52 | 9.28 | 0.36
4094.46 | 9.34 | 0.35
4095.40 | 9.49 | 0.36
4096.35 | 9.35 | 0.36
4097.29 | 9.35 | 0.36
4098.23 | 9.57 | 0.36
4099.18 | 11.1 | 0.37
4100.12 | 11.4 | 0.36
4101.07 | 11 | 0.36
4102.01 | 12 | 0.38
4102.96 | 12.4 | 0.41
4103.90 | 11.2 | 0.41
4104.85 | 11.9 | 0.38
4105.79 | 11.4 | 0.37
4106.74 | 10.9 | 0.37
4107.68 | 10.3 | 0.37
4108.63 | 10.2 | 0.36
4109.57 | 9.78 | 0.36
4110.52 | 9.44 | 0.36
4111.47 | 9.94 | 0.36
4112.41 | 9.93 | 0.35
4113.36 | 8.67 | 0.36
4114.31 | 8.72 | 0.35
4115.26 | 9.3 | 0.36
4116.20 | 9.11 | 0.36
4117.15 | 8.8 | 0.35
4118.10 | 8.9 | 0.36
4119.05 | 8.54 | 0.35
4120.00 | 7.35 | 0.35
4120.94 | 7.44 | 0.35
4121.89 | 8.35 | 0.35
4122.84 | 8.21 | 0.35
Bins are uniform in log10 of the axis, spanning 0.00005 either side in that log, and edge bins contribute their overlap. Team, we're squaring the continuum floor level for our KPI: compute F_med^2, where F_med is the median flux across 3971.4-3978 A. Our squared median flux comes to 102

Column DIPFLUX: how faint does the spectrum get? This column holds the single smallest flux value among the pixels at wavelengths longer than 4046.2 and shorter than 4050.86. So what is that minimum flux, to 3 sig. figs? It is 6.66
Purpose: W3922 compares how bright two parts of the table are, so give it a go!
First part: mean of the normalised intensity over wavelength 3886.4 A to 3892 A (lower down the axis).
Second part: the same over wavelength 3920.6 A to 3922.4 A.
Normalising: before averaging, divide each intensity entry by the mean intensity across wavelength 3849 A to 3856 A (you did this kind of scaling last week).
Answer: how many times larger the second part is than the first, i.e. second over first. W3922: 0.8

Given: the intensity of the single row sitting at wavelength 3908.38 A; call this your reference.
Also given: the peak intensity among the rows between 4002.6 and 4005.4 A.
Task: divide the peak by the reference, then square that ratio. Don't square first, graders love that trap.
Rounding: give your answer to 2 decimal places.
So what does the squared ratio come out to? 0.91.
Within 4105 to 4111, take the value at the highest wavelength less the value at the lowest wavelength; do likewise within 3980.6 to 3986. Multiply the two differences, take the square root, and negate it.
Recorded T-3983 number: -1.7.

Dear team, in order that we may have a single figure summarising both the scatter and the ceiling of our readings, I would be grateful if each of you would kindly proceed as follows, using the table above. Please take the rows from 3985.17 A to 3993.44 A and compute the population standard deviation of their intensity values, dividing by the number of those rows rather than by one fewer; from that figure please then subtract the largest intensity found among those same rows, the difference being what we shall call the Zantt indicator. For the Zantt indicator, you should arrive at -8.2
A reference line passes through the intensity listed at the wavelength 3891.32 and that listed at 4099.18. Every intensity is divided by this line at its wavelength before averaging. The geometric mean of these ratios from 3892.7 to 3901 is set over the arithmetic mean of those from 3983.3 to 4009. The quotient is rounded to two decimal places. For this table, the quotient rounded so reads 1.31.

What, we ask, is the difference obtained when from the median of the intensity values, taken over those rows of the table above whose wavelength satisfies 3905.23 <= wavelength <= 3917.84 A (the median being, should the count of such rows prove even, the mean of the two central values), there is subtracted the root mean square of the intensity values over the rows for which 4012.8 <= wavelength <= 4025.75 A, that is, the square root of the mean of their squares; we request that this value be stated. 0.9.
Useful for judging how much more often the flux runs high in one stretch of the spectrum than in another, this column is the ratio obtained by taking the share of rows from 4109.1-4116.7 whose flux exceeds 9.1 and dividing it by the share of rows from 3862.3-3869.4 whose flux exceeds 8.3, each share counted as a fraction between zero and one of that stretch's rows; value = 0.75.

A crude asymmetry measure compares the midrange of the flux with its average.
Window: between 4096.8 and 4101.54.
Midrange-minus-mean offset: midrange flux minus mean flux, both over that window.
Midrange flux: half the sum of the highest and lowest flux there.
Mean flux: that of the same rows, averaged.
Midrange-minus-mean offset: -0.11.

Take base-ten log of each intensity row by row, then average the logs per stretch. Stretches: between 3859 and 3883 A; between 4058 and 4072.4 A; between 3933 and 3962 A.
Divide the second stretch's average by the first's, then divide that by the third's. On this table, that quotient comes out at 0.99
